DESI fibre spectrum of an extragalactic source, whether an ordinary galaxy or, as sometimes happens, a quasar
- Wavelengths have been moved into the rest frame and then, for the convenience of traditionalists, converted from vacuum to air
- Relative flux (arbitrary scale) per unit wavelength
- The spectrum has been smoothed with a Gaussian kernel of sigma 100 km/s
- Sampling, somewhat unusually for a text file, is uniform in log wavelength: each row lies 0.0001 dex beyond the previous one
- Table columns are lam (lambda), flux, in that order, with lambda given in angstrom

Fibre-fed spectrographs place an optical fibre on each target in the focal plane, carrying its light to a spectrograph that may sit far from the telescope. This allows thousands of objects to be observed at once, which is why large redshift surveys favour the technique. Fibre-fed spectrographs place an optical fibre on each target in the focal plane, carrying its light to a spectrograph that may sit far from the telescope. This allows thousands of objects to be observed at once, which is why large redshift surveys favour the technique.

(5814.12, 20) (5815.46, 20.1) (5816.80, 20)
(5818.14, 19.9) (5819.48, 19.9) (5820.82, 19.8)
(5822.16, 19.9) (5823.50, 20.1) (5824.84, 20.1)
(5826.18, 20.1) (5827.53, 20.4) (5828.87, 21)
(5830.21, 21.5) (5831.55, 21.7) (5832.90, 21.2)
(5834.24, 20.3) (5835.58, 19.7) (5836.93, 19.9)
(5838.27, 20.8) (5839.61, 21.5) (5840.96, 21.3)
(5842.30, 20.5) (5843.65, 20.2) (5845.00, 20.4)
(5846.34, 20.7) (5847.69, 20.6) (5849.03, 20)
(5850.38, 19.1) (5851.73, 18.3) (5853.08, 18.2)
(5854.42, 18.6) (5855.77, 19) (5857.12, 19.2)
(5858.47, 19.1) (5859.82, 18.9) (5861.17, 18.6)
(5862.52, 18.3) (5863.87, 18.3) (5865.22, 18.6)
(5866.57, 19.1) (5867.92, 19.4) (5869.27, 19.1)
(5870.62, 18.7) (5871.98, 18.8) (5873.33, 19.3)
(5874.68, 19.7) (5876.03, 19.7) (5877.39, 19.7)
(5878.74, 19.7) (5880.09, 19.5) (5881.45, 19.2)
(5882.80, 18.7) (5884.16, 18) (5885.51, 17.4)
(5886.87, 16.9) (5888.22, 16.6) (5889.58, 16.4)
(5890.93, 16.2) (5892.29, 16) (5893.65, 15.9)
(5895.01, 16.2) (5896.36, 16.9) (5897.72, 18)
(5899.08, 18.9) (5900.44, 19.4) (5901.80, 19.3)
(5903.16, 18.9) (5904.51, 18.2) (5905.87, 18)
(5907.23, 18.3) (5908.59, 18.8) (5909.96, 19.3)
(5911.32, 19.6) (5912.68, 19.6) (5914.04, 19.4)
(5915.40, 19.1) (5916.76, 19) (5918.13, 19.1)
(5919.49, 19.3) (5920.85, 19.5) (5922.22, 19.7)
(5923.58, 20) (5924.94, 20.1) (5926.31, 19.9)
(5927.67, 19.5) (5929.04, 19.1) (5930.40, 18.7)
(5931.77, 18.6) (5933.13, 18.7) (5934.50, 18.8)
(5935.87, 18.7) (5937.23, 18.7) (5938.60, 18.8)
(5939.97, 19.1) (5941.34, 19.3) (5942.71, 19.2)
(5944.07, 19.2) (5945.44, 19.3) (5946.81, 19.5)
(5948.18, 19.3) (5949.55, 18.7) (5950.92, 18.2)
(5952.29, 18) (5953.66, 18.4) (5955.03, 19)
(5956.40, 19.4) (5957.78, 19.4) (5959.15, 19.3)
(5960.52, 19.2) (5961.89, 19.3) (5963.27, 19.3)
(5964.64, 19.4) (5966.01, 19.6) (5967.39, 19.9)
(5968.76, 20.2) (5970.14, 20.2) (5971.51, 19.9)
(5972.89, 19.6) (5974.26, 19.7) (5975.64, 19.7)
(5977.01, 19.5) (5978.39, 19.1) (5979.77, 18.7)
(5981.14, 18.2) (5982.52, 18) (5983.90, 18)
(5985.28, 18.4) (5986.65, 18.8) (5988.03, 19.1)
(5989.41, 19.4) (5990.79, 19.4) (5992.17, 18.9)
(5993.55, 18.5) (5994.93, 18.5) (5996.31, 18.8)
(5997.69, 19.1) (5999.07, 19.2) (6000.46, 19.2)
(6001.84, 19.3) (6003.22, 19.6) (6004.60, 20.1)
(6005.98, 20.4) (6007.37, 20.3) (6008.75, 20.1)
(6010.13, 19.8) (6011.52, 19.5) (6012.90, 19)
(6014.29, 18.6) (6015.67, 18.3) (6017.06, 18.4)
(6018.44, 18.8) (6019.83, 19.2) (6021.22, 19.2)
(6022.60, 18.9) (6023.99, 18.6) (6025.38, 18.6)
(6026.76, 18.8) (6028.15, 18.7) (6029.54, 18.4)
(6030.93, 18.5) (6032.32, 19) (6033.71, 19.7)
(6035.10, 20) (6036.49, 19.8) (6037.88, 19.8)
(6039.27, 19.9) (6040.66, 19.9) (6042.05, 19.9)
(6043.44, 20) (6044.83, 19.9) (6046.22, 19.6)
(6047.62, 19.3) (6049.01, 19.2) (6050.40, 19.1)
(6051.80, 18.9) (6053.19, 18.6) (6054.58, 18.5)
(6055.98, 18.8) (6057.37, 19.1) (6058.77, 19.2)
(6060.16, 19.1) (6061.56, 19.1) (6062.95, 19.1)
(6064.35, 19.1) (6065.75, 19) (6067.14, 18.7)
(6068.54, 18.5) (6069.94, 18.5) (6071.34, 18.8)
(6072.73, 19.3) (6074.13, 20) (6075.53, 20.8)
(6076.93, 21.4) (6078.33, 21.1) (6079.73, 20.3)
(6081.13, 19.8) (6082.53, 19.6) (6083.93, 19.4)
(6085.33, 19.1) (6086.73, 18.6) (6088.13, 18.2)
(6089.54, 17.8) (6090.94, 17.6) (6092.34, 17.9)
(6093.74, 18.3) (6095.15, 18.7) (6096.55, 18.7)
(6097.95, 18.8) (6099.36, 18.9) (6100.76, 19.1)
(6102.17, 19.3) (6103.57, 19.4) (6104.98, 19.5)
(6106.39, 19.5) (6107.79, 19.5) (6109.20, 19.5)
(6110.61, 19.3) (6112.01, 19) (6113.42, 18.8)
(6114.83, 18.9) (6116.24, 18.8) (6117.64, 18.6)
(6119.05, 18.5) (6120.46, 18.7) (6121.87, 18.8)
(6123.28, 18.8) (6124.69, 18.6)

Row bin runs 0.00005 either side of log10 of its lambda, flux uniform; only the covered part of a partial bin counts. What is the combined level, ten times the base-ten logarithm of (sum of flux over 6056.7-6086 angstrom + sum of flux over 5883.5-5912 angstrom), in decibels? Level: 28.9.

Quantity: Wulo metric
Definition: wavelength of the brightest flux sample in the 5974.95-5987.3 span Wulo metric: 5975.64 angstrom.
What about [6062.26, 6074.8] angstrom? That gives 6074.13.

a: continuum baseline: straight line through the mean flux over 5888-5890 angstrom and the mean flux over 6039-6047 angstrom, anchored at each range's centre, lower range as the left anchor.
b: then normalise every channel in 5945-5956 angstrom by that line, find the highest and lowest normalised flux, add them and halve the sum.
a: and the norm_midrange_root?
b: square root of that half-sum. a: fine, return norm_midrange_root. 1.03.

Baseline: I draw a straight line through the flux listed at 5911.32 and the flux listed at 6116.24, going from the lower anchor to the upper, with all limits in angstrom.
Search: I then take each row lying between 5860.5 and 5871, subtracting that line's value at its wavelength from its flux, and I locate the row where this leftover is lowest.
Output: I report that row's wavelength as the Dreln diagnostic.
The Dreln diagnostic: 5862.52 angstrom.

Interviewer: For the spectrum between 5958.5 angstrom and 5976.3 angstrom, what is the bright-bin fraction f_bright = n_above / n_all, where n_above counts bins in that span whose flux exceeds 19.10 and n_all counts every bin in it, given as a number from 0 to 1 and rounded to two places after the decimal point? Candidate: 1.00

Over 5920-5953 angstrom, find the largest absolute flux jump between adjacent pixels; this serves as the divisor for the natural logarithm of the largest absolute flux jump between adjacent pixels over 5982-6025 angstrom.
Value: -1.2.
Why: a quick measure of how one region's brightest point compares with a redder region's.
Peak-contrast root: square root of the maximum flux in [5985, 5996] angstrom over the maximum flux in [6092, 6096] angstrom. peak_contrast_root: 1.02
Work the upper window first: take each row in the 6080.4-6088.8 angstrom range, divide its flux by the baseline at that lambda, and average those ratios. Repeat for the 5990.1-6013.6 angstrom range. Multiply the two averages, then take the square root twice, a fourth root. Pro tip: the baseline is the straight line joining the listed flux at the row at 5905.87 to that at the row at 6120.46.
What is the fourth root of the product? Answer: 1.02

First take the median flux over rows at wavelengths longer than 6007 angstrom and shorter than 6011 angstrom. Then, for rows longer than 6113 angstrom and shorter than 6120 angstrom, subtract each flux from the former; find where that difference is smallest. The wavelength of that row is 6114.83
